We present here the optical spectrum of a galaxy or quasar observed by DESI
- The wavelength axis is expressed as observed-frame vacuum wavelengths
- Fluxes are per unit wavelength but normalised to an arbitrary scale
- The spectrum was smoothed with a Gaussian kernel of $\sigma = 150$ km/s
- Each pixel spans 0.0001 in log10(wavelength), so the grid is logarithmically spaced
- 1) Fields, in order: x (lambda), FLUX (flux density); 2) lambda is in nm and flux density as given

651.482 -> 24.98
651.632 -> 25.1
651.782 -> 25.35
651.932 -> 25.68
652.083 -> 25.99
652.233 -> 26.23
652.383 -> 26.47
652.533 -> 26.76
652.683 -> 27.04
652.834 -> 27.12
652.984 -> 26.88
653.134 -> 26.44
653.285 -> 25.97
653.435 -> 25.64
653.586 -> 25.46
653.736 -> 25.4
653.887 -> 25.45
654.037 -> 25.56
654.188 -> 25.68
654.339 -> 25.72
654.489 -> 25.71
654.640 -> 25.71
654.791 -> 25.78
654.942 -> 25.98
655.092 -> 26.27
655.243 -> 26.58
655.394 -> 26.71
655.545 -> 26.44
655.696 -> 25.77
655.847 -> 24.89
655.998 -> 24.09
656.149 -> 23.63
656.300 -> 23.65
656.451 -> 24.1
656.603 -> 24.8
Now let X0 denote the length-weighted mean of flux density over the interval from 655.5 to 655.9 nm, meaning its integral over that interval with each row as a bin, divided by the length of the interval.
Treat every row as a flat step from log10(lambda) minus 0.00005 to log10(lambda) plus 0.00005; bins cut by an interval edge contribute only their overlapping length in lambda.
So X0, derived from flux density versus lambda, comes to 25.7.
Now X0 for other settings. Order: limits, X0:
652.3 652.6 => 26.6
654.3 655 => 25.8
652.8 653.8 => 26.1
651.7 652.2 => 25.7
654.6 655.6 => 26.2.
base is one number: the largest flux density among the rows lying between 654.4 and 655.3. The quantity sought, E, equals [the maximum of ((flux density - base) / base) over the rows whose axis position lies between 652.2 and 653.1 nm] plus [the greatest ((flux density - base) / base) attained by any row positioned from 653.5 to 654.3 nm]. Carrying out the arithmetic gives -0.01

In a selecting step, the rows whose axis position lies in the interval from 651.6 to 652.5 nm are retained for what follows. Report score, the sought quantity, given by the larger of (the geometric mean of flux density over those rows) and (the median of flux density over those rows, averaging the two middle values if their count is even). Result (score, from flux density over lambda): 25.8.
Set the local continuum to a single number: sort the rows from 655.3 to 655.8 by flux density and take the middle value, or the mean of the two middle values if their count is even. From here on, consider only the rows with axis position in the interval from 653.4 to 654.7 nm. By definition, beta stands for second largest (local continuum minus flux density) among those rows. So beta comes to 0.99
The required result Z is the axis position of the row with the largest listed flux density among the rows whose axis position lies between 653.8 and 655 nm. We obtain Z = 654.942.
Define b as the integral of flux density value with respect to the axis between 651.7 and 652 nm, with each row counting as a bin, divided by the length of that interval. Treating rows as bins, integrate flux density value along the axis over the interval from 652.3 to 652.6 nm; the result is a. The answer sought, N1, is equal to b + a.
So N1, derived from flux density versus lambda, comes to 33.5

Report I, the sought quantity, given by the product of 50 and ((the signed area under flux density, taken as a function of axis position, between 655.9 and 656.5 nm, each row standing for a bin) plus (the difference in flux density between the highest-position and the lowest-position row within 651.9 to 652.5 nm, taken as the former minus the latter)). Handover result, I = 757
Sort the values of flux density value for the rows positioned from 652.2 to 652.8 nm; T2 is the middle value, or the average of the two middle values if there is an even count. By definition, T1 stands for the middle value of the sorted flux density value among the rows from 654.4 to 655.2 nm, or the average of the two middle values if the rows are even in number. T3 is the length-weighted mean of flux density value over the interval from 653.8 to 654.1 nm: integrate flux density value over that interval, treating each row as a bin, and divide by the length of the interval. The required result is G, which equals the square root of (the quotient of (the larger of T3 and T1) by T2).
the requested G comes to 0.984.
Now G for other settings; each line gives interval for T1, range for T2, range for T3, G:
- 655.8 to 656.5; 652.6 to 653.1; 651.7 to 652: 0.971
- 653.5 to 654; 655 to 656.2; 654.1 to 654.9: 0.994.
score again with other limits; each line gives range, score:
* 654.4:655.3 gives 26.0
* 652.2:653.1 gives 26.8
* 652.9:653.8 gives 26.0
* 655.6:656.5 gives 24.3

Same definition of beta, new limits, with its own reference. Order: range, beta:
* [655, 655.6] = 0.00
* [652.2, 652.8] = -0.03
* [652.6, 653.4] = 0.00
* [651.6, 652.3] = 1.09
